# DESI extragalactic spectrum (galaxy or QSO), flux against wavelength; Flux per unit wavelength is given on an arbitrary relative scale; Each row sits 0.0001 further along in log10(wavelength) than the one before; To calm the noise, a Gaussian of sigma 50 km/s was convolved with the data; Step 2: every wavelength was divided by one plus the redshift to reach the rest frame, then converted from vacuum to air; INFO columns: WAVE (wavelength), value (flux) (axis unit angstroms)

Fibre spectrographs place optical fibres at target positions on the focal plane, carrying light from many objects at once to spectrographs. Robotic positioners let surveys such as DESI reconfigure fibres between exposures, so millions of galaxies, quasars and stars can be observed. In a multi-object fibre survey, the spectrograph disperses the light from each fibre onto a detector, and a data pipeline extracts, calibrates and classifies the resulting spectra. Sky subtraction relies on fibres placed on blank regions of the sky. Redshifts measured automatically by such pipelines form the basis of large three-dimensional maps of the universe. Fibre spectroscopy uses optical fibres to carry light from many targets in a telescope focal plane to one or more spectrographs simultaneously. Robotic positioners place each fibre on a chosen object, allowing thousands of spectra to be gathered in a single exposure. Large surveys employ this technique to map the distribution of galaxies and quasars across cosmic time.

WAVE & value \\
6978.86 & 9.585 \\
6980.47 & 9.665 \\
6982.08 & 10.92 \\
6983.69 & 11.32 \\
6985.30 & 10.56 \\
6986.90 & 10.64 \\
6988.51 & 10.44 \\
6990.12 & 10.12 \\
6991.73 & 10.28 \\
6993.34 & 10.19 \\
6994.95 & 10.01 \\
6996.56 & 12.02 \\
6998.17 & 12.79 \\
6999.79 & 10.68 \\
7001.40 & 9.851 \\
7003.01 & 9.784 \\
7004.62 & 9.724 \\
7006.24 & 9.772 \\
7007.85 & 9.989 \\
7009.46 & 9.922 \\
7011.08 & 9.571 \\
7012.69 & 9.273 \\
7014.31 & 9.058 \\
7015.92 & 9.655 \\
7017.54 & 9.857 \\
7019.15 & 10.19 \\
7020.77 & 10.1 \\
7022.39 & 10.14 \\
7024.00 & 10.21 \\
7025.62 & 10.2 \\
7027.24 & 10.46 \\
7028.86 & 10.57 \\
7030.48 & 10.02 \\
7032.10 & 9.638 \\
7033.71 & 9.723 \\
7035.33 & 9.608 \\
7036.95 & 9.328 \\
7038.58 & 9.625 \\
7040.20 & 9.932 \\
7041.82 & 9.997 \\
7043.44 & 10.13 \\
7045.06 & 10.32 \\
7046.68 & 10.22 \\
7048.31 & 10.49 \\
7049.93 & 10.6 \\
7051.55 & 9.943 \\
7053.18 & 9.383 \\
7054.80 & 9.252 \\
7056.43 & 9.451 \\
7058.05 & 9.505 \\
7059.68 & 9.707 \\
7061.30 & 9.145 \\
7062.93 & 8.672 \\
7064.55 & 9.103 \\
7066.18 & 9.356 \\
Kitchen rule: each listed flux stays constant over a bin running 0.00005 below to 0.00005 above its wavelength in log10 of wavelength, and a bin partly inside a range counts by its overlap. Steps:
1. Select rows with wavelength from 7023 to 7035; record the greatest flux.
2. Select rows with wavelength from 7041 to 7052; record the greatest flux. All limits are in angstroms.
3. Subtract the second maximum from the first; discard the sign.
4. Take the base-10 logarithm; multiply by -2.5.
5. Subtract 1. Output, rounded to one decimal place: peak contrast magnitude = 2.8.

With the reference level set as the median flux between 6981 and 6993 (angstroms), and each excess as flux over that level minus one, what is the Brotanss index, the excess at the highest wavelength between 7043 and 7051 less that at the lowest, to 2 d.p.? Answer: 0.04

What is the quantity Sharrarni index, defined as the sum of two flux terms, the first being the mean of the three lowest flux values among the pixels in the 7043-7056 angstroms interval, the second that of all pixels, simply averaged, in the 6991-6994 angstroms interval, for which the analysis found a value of 19.8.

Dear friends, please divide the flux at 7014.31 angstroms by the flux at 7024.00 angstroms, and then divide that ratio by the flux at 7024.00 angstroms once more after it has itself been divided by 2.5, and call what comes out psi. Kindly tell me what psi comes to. 0.217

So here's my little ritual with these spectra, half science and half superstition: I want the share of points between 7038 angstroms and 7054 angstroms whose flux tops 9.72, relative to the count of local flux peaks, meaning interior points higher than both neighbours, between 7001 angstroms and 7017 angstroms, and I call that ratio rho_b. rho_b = 0.80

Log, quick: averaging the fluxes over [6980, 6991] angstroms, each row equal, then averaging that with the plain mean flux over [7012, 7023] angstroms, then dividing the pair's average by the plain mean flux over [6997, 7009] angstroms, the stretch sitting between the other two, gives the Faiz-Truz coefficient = 0.98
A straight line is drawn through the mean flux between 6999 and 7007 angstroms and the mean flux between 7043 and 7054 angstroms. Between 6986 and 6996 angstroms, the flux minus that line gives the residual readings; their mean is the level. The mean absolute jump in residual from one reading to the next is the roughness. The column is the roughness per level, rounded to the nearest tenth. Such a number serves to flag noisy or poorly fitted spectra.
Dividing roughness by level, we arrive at 0.5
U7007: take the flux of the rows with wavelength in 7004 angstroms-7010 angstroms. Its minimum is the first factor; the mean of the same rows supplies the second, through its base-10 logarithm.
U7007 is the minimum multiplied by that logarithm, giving 9.7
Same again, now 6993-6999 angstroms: 10.5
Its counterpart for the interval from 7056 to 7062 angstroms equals 8.9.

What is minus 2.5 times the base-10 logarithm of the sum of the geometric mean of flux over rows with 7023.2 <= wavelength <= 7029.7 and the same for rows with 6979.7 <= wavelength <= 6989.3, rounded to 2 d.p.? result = -3.30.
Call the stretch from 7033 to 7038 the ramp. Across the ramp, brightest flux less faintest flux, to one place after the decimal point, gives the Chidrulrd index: 0.4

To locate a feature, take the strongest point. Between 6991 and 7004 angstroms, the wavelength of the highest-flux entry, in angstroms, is 6998.17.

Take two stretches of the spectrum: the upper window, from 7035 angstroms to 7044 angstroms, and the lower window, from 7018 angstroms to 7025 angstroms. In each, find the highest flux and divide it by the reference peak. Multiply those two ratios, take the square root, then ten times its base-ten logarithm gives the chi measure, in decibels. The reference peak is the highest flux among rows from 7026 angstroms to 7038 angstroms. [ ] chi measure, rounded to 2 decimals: -0.17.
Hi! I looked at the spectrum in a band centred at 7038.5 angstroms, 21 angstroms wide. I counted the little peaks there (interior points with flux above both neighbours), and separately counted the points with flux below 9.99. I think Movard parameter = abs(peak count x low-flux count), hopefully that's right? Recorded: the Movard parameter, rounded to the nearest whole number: 12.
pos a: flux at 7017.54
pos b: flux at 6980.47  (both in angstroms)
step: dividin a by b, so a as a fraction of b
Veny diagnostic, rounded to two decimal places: 1.02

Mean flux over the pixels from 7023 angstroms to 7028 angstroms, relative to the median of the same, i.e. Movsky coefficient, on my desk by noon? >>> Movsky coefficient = 1.008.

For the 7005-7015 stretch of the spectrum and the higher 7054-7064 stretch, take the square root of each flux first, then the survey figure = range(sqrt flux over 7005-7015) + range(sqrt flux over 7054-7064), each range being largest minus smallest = 0.32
